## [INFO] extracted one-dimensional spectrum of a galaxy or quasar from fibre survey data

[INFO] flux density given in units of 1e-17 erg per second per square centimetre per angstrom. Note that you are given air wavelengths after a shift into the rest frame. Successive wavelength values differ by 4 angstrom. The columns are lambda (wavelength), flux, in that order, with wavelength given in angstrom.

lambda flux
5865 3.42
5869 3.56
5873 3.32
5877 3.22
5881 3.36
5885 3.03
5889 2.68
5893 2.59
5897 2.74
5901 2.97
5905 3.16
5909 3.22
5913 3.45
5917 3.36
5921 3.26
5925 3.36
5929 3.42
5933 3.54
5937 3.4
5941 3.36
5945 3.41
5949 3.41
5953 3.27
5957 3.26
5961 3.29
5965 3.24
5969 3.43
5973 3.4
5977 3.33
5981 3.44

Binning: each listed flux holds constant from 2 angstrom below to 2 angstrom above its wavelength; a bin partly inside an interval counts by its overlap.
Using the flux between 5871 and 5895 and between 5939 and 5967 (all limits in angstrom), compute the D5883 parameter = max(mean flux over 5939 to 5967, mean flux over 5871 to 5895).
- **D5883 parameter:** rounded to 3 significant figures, 3.32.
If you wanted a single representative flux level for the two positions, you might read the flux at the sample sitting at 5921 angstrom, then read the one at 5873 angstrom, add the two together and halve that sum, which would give 3.29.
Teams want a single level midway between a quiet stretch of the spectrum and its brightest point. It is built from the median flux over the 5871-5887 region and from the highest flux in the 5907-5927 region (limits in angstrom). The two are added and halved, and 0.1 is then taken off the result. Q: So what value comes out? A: 3.26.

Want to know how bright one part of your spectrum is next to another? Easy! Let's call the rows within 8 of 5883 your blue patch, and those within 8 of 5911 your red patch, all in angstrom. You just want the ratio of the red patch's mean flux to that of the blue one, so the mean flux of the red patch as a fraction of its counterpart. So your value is 1.073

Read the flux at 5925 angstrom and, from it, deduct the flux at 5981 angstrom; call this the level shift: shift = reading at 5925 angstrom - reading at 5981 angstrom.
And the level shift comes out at -0.08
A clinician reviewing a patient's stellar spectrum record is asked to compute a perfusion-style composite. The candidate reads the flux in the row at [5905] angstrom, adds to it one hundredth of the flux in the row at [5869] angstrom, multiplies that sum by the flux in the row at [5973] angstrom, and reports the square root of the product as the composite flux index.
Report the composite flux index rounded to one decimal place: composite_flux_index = 3.3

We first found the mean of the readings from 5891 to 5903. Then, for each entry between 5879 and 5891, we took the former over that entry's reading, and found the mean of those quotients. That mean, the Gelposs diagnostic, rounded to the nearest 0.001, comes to 0.923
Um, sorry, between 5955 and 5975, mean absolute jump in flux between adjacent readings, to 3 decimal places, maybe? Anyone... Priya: 0.075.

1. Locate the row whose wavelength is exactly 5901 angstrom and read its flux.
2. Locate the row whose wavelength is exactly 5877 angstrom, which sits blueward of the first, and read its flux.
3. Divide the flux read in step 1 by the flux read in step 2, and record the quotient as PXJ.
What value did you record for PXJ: 0.92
